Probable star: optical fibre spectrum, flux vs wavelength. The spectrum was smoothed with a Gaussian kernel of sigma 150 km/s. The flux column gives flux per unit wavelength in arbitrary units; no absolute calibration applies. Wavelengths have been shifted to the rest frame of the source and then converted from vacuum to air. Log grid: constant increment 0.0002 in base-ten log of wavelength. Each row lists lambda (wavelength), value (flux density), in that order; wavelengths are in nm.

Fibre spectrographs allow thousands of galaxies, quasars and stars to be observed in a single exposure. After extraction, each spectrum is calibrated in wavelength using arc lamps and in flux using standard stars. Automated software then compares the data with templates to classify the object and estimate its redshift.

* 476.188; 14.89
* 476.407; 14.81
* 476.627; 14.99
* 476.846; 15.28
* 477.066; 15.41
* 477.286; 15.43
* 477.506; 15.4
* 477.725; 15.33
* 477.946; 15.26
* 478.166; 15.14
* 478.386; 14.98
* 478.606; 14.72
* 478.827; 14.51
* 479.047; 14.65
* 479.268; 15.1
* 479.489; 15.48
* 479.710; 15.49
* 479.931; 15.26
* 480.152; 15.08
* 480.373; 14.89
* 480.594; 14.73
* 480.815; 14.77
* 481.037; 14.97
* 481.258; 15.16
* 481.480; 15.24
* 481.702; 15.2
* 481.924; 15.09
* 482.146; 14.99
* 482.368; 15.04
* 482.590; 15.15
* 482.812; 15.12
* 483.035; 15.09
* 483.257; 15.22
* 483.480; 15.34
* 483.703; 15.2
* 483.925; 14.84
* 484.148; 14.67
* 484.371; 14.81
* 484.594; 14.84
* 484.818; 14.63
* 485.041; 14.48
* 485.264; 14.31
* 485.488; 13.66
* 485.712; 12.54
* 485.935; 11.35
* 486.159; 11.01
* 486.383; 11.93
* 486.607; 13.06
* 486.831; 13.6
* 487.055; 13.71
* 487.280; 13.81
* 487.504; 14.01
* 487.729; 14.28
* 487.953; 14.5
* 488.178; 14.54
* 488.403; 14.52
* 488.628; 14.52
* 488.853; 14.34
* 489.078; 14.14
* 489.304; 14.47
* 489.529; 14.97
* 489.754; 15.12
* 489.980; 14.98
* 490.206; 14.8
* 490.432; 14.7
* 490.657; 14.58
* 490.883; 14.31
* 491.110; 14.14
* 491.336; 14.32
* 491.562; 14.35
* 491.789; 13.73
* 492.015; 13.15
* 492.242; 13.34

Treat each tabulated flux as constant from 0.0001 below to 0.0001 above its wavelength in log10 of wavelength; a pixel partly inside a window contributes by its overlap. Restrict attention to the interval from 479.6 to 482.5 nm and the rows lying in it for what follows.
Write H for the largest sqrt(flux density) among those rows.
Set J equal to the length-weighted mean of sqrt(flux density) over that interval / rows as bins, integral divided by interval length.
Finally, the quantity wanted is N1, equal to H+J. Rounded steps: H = 3.94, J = 3.88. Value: 7.82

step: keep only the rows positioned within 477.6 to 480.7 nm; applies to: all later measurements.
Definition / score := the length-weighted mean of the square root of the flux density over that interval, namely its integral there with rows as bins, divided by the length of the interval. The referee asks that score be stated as 3.88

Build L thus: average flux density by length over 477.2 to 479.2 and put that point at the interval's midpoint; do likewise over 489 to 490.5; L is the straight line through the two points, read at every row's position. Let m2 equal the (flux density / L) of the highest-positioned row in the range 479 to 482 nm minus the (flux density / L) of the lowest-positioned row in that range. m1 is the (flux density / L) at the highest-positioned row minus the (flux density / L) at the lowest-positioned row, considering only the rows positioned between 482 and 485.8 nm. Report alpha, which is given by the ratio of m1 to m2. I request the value -5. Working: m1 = -0.159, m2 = 0.03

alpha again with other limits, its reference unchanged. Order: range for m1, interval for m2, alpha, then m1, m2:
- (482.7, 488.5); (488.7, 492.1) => 0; -0.031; -0.08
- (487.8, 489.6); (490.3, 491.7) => -2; 0.035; -0.02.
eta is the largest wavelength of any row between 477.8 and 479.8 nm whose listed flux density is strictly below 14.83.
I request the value 479.047 nm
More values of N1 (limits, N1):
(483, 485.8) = 7.73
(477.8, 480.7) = 7.81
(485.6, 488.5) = 7.46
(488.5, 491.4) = 7.71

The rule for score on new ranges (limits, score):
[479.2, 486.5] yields 3.81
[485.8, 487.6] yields 3.58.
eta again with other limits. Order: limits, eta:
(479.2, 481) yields 480.815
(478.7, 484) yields 480.815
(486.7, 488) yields 487.953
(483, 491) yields 490.883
